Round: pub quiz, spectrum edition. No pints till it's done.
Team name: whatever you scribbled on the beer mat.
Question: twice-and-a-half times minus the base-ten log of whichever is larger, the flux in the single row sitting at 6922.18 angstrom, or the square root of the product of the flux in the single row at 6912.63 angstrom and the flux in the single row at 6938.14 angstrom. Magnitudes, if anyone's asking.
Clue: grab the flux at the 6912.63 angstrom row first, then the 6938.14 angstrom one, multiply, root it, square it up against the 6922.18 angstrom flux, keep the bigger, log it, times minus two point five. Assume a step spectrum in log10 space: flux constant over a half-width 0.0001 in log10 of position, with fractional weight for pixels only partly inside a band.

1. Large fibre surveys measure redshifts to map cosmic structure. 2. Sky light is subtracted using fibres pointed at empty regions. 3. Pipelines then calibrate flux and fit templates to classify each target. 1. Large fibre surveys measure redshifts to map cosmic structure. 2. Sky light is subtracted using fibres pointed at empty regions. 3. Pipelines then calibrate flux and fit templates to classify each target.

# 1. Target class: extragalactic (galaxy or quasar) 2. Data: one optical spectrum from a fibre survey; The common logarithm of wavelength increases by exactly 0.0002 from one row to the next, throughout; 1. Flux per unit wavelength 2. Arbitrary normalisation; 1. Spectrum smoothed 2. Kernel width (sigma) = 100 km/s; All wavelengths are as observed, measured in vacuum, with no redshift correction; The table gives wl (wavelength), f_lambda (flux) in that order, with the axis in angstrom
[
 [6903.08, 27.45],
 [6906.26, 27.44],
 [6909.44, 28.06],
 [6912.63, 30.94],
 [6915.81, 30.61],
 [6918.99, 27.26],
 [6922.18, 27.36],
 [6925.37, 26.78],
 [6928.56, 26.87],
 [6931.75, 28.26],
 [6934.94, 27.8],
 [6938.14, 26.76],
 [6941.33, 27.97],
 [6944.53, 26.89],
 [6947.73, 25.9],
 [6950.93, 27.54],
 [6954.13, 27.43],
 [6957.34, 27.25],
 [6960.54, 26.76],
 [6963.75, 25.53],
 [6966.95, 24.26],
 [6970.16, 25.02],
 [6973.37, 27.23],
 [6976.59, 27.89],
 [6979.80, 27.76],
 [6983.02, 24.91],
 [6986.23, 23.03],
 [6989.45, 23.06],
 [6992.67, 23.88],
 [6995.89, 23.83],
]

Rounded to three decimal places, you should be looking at -3.648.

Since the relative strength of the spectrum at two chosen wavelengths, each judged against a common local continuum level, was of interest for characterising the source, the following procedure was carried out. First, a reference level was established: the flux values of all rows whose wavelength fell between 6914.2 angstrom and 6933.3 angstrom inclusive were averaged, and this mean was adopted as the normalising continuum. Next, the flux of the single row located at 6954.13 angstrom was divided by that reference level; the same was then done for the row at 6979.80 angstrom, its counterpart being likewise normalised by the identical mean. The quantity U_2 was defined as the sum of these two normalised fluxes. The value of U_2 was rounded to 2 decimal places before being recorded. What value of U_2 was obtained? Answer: 1.98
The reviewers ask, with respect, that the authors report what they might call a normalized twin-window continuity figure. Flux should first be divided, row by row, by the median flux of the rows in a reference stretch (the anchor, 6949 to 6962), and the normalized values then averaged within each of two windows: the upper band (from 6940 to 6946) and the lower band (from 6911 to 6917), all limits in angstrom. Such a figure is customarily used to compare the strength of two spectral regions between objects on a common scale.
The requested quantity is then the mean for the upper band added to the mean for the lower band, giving 2.13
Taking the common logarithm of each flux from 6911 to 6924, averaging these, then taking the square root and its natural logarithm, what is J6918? 0.190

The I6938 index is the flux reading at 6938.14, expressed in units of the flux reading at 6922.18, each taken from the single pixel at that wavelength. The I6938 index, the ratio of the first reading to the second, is 0.98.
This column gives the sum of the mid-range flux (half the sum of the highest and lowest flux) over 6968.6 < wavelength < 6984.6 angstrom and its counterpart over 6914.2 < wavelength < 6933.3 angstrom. 55.1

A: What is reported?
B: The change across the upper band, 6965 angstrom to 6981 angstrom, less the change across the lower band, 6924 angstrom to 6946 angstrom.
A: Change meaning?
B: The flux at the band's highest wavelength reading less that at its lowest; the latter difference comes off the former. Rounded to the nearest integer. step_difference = 3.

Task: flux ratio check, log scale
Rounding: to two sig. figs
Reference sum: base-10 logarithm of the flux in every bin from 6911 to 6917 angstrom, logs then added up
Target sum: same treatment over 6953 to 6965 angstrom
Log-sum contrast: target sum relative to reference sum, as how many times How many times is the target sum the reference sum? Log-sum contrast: 1.9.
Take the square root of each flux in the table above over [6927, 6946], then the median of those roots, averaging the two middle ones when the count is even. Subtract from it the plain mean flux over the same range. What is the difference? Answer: -22.2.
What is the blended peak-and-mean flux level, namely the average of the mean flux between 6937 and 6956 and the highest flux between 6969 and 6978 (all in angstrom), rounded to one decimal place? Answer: 27.5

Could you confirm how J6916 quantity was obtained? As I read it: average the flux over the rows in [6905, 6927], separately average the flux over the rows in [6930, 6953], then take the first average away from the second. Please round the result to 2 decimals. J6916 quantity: -1.05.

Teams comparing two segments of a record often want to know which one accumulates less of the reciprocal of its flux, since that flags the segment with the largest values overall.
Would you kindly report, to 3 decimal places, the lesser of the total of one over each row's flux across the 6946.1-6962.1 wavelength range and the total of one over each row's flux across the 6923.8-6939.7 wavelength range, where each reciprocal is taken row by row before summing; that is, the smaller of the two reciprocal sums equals 0.183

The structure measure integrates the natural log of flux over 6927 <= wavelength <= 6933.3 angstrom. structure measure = 21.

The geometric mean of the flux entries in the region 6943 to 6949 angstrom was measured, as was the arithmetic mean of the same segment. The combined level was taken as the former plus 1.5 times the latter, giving 66.0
